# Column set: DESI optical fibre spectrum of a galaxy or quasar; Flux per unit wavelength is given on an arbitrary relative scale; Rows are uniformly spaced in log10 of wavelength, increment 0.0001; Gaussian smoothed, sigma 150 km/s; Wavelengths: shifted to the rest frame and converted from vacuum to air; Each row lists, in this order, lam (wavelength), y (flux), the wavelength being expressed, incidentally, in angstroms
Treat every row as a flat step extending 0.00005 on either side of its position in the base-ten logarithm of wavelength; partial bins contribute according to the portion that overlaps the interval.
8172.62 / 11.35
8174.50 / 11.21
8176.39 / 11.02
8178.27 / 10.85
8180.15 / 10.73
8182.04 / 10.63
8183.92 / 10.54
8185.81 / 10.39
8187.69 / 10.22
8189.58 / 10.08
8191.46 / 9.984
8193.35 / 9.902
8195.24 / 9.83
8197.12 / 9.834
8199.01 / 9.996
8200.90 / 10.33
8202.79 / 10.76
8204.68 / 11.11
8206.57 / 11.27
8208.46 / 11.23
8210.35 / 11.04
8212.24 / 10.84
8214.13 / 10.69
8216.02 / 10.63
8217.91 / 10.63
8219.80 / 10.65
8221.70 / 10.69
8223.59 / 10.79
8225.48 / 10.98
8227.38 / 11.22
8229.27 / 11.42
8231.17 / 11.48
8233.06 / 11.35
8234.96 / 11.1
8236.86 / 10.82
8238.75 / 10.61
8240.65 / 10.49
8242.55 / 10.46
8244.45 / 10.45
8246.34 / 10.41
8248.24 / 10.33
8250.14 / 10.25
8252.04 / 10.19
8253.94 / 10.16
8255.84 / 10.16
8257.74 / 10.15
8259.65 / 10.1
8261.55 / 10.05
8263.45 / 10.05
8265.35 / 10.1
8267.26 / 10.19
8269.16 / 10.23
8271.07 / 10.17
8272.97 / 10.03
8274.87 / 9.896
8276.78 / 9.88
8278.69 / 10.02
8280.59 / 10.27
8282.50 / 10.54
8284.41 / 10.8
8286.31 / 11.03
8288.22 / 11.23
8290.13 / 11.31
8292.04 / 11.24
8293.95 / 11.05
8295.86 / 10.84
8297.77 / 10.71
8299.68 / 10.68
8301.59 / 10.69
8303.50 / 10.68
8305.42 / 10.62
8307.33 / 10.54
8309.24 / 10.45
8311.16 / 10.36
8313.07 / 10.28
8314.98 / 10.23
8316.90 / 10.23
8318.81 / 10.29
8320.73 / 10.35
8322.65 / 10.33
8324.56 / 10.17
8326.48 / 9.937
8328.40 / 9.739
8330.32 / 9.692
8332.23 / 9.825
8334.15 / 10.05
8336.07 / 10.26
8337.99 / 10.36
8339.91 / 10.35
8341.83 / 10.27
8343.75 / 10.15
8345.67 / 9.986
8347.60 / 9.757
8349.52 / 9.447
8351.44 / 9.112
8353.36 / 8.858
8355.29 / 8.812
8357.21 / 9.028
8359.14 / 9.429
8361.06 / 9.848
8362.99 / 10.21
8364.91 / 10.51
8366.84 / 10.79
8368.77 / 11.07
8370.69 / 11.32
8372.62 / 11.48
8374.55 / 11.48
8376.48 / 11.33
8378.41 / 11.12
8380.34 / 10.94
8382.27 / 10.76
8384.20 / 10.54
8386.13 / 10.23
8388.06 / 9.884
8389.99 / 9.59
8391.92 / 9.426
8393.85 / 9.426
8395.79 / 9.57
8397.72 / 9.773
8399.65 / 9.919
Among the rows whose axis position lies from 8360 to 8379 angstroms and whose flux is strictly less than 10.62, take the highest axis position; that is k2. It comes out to 8364.91 angstroms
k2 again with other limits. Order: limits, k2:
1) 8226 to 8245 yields 8244.45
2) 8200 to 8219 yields 8200.90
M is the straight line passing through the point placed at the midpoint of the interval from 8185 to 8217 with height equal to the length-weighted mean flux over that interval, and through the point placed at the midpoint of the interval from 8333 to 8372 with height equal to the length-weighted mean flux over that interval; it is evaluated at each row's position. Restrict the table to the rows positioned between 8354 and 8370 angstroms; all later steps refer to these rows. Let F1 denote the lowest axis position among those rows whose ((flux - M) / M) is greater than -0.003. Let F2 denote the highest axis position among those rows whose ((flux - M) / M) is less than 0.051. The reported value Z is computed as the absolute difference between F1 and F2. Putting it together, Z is 0.0 angstroms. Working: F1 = 8362.99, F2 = 8362.99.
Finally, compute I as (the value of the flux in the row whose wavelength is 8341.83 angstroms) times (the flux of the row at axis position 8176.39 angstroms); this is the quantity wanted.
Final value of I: 113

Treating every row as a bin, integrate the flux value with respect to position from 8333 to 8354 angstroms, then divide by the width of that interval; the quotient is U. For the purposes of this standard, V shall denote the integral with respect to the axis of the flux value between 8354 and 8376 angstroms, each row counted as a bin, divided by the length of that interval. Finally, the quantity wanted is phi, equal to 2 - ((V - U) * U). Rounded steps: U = 9.9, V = 10.4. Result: -2.7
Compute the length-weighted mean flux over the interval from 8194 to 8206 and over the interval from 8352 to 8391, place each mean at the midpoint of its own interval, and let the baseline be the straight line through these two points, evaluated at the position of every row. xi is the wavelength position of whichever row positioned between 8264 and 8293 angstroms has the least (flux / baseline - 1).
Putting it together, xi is 8276.78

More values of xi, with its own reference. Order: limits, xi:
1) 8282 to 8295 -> 8282.50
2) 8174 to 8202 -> 8195.24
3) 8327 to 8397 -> 8355.29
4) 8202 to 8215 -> 8214.13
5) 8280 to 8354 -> 8353.36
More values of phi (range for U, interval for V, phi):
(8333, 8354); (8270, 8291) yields -3.7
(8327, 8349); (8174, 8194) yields -2.7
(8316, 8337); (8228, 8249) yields -5.5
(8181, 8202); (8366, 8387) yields -6.6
